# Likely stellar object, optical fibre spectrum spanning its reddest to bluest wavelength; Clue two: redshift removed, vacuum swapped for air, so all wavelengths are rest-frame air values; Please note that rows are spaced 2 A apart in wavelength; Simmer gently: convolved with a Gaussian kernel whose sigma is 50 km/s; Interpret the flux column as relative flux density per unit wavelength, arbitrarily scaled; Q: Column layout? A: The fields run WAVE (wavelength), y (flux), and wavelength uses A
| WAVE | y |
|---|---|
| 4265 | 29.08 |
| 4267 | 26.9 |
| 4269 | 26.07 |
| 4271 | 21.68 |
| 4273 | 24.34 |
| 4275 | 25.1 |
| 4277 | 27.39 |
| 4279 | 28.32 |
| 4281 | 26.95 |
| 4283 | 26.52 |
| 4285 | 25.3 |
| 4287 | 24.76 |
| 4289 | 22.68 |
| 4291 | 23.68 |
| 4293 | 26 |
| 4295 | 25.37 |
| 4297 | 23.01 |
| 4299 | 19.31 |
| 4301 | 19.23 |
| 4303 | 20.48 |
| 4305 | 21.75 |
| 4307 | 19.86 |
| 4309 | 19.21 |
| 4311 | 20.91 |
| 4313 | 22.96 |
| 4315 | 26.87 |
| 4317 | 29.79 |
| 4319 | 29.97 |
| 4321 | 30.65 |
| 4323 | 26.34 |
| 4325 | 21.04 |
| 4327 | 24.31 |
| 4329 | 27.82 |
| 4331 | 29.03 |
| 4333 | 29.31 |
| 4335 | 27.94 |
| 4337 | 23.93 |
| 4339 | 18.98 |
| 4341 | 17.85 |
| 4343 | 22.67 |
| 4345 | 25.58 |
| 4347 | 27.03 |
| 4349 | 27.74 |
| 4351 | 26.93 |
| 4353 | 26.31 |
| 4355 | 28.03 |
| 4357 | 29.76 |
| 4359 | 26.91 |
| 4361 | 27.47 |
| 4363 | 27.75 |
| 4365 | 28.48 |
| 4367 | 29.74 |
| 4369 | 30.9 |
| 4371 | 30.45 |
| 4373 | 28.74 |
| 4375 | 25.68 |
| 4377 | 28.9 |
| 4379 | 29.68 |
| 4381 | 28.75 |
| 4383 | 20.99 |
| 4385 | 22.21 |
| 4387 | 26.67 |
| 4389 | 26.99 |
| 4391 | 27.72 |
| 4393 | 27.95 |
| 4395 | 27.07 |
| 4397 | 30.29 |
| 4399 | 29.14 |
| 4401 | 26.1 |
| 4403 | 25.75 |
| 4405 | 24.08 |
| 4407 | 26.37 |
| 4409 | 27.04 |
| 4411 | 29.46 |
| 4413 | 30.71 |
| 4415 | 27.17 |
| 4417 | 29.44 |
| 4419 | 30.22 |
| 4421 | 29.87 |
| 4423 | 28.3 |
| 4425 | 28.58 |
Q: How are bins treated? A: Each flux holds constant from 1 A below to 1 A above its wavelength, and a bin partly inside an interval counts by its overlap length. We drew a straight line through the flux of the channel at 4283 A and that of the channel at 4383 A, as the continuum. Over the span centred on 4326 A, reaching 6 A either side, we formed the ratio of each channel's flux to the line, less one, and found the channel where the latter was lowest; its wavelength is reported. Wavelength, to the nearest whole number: 4325 A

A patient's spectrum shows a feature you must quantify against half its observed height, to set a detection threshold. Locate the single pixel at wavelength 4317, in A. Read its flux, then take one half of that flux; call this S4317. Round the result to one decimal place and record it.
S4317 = 14.9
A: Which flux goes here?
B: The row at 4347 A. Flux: 27.03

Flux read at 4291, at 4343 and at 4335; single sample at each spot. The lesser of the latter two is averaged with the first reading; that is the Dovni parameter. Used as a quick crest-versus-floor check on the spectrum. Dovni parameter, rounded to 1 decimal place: 23.2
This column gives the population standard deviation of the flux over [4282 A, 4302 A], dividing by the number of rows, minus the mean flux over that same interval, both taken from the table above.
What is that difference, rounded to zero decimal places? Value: -21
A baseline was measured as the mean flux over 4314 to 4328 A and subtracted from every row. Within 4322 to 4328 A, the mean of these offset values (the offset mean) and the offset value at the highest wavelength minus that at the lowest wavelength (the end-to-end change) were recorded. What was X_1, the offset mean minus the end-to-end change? -1.1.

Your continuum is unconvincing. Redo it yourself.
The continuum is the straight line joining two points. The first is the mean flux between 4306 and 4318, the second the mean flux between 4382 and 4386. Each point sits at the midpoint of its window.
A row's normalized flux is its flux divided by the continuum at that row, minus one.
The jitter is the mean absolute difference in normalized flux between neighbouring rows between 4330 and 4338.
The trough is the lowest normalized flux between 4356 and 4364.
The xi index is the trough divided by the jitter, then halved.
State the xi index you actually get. 1.3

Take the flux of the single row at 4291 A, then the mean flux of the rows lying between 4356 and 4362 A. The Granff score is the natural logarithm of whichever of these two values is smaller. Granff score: 3.16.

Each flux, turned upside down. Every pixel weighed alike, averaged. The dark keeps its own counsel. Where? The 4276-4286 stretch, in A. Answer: 0.037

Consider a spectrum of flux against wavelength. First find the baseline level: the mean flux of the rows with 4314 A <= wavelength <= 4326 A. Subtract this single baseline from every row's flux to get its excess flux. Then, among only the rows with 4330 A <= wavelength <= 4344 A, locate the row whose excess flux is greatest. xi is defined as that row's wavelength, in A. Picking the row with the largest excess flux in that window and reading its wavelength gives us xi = 4333 A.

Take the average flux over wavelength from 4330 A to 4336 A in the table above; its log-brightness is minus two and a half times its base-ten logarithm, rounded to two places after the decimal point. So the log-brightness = -3.65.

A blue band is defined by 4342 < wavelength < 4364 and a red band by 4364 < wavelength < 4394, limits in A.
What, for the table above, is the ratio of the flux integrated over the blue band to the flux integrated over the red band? 0.72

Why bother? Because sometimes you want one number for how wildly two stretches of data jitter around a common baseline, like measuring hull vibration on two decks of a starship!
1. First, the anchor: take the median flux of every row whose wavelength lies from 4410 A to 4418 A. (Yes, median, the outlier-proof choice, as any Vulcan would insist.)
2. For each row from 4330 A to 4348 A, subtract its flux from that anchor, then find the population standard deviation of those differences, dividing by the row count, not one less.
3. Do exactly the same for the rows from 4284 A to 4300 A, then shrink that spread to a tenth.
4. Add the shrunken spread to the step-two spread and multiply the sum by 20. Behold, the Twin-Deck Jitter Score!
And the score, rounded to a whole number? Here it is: 83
